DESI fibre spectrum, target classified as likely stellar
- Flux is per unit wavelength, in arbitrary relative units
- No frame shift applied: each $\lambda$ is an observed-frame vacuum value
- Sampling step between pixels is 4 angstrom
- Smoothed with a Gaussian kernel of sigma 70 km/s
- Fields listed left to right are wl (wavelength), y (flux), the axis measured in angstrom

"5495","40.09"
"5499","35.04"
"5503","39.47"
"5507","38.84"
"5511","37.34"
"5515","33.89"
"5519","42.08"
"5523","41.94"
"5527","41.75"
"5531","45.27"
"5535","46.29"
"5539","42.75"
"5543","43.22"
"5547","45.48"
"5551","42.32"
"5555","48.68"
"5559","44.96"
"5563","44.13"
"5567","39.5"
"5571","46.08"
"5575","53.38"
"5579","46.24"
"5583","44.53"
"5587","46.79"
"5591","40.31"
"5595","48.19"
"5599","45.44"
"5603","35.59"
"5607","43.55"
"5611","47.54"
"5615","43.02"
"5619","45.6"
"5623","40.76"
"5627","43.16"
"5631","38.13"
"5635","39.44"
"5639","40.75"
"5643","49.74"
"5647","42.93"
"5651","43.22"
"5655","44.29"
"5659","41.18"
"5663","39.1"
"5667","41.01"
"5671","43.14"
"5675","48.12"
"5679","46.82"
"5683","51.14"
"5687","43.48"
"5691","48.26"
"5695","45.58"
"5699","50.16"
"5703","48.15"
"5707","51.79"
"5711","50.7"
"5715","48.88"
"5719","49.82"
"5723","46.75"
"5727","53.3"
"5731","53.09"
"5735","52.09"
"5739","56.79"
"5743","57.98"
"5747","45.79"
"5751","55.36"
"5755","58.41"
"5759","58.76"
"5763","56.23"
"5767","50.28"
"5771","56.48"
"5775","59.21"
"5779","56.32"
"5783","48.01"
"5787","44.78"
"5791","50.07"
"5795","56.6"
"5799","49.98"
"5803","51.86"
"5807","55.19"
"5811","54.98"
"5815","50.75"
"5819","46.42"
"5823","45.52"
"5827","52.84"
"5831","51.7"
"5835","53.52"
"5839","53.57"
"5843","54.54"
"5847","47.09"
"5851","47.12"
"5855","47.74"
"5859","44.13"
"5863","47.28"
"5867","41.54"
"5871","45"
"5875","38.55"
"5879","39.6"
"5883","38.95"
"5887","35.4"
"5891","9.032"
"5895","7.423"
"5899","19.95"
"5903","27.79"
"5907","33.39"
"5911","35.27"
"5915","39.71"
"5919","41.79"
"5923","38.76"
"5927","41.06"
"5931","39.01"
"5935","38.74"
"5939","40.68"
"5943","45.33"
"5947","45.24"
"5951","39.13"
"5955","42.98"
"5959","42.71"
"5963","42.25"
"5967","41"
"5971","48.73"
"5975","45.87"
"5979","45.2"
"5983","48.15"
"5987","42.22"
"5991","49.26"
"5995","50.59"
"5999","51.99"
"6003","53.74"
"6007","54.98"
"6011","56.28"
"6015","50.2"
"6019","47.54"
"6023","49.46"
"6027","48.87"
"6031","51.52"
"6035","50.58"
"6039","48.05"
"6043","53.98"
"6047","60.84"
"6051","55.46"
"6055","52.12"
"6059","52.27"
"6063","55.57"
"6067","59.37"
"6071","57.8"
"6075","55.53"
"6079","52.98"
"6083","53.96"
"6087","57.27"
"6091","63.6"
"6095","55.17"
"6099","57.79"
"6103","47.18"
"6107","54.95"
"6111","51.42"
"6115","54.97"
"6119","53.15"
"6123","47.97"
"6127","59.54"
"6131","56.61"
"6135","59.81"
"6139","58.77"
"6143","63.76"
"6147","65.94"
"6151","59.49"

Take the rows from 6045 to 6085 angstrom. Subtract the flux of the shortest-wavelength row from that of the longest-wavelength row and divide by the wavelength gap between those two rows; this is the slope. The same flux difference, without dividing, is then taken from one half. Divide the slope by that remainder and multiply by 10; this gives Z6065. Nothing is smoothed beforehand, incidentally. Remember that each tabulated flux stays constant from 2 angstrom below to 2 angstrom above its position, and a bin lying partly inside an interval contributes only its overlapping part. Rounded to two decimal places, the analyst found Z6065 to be -0.26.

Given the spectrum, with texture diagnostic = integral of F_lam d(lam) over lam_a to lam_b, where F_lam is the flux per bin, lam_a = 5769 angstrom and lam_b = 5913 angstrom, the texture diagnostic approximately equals 6390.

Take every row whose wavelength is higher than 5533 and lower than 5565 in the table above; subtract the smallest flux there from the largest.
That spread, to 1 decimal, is 6.4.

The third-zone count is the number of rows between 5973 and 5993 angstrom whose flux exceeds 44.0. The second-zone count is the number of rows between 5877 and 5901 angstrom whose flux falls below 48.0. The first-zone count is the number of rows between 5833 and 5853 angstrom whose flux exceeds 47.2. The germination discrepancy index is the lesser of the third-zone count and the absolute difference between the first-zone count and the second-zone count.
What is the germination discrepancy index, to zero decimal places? 3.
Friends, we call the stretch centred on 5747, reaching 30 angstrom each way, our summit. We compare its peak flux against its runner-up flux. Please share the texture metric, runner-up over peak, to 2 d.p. 0.99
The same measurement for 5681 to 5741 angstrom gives 0.94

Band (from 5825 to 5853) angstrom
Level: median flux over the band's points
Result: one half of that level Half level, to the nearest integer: 26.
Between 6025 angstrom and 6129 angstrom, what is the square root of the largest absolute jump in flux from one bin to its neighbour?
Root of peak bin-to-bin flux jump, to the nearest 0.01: 3.40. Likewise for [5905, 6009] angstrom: 2.78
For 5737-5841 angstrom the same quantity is 3.49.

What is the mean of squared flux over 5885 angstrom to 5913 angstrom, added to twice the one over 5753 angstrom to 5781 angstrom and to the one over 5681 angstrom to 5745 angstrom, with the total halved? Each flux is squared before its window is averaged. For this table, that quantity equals 4836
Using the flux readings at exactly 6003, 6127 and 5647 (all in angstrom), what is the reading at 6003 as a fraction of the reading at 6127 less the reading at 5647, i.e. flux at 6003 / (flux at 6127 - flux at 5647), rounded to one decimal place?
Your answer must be 3.2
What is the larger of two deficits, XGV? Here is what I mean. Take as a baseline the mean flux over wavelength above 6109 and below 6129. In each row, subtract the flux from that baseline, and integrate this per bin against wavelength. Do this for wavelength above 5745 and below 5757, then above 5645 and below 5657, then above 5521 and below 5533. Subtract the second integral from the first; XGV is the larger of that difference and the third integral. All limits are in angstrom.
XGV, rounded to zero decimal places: 125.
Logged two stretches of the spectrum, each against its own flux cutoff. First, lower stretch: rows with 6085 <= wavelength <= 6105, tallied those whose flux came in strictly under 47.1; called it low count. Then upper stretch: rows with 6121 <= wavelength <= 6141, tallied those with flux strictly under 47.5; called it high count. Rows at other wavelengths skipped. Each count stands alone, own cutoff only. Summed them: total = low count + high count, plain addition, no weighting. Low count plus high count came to 0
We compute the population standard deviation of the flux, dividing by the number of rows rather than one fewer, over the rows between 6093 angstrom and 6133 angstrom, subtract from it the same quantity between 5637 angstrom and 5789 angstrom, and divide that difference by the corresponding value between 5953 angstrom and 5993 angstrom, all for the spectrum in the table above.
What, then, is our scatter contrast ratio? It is -0.62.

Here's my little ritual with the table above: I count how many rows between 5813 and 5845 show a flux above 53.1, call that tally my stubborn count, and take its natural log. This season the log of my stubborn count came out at 1.1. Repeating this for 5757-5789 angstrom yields 1.6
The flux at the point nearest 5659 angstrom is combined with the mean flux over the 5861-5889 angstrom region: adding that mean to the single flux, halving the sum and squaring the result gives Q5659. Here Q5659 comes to 1684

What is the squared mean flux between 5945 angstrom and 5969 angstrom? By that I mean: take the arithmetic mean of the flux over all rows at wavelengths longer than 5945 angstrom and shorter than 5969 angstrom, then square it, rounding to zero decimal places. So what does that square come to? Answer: 1782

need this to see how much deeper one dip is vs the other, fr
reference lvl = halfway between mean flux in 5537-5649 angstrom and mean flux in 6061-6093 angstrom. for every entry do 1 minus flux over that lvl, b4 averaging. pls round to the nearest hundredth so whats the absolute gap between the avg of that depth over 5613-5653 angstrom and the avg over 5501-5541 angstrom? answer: 0.03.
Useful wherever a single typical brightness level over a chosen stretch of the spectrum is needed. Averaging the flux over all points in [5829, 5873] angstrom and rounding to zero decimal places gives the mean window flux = 48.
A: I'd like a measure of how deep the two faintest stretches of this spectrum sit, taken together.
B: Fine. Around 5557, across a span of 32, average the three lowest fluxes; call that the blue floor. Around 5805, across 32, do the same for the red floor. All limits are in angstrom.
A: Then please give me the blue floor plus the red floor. 91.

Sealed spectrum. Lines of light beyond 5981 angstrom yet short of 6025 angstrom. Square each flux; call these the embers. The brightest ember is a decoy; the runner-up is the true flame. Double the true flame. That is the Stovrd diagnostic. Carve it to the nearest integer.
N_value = 6046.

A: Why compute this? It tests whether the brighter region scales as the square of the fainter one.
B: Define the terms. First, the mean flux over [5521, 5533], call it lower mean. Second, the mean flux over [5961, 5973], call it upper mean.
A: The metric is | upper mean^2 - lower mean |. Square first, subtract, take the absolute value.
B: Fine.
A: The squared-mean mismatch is 1892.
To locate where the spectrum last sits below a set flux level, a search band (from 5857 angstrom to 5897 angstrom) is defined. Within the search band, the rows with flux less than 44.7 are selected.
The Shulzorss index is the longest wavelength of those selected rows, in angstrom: 5895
